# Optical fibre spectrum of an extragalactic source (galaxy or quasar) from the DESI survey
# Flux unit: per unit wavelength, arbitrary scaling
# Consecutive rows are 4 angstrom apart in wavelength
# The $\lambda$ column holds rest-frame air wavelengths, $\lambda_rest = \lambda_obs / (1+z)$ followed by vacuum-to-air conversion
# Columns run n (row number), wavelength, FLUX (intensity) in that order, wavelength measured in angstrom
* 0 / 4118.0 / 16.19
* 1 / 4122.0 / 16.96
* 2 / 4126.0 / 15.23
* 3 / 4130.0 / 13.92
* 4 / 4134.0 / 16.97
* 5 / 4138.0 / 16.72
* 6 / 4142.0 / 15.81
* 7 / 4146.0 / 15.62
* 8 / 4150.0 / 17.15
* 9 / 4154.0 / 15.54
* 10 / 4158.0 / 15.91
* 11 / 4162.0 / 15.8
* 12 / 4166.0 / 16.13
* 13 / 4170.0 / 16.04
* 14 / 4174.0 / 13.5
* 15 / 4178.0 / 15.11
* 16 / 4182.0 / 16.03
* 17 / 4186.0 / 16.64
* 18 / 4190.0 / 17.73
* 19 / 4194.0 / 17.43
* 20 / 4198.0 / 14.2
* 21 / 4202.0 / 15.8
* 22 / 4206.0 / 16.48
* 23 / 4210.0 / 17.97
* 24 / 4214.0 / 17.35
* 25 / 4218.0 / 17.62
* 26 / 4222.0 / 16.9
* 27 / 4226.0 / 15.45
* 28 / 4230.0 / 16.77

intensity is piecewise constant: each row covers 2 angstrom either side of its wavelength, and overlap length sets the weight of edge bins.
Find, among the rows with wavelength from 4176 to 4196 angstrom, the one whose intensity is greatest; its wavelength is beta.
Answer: 4190.0 angstrom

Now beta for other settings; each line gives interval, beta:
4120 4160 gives 4150.0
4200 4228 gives 4210.0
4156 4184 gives 4166.0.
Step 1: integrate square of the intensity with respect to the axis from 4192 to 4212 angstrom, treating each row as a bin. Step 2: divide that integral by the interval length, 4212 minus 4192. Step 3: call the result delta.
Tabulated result 270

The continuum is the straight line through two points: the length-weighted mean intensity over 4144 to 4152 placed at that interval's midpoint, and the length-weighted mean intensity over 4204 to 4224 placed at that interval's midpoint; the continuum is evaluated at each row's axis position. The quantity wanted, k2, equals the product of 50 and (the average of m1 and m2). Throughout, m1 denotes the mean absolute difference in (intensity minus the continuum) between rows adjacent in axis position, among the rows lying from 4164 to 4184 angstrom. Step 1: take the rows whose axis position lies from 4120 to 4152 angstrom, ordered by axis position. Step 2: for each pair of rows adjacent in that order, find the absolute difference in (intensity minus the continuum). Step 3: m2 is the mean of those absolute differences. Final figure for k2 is 65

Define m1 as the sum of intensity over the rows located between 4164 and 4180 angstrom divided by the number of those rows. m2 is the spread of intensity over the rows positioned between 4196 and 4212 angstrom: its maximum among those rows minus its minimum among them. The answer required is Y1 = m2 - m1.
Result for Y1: -11.4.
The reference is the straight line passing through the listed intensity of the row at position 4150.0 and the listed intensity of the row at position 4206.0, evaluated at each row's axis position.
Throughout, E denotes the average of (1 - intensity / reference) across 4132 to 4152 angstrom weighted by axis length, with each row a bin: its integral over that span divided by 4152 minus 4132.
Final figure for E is 0.05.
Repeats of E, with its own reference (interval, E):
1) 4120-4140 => 0.08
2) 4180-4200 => 0.02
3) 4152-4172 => 0.07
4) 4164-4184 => 0.09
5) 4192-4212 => 0.01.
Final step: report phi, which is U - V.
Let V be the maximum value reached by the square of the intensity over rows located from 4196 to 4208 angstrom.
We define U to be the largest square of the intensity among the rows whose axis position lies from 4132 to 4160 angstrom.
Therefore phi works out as 23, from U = 294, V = 272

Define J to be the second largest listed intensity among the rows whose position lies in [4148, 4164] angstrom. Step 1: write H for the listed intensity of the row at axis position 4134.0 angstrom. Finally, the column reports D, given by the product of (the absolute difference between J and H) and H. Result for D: 18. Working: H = 16.97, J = 15.91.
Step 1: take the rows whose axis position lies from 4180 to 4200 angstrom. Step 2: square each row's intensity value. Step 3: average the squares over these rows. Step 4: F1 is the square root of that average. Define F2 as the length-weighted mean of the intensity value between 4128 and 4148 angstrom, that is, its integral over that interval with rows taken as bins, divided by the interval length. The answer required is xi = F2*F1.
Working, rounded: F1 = 16.5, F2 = 15.8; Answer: 260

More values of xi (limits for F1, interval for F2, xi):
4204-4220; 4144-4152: 285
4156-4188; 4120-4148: 249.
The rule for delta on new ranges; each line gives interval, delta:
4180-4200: 271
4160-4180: 236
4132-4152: 271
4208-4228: 292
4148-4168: 260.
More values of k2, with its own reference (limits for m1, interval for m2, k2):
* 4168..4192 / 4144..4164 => 56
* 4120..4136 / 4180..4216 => 81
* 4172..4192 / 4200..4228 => 47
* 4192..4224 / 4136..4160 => 54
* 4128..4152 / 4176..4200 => 60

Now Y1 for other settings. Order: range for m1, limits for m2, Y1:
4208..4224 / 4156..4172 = -17.1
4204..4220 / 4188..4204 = -13.8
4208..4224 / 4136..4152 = -15.9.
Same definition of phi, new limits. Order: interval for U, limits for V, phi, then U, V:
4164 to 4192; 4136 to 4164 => 20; 314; 294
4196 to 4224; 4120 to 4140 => 35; 323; 288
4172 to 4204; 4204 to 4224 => -9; 314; 323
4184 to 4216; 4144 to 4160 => 29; 323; 294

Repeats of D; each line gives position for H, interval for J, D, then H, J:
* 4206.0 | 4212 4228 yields 14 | 16.48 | 17.35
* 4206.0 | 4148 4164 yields 9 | 16.48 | 15.91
